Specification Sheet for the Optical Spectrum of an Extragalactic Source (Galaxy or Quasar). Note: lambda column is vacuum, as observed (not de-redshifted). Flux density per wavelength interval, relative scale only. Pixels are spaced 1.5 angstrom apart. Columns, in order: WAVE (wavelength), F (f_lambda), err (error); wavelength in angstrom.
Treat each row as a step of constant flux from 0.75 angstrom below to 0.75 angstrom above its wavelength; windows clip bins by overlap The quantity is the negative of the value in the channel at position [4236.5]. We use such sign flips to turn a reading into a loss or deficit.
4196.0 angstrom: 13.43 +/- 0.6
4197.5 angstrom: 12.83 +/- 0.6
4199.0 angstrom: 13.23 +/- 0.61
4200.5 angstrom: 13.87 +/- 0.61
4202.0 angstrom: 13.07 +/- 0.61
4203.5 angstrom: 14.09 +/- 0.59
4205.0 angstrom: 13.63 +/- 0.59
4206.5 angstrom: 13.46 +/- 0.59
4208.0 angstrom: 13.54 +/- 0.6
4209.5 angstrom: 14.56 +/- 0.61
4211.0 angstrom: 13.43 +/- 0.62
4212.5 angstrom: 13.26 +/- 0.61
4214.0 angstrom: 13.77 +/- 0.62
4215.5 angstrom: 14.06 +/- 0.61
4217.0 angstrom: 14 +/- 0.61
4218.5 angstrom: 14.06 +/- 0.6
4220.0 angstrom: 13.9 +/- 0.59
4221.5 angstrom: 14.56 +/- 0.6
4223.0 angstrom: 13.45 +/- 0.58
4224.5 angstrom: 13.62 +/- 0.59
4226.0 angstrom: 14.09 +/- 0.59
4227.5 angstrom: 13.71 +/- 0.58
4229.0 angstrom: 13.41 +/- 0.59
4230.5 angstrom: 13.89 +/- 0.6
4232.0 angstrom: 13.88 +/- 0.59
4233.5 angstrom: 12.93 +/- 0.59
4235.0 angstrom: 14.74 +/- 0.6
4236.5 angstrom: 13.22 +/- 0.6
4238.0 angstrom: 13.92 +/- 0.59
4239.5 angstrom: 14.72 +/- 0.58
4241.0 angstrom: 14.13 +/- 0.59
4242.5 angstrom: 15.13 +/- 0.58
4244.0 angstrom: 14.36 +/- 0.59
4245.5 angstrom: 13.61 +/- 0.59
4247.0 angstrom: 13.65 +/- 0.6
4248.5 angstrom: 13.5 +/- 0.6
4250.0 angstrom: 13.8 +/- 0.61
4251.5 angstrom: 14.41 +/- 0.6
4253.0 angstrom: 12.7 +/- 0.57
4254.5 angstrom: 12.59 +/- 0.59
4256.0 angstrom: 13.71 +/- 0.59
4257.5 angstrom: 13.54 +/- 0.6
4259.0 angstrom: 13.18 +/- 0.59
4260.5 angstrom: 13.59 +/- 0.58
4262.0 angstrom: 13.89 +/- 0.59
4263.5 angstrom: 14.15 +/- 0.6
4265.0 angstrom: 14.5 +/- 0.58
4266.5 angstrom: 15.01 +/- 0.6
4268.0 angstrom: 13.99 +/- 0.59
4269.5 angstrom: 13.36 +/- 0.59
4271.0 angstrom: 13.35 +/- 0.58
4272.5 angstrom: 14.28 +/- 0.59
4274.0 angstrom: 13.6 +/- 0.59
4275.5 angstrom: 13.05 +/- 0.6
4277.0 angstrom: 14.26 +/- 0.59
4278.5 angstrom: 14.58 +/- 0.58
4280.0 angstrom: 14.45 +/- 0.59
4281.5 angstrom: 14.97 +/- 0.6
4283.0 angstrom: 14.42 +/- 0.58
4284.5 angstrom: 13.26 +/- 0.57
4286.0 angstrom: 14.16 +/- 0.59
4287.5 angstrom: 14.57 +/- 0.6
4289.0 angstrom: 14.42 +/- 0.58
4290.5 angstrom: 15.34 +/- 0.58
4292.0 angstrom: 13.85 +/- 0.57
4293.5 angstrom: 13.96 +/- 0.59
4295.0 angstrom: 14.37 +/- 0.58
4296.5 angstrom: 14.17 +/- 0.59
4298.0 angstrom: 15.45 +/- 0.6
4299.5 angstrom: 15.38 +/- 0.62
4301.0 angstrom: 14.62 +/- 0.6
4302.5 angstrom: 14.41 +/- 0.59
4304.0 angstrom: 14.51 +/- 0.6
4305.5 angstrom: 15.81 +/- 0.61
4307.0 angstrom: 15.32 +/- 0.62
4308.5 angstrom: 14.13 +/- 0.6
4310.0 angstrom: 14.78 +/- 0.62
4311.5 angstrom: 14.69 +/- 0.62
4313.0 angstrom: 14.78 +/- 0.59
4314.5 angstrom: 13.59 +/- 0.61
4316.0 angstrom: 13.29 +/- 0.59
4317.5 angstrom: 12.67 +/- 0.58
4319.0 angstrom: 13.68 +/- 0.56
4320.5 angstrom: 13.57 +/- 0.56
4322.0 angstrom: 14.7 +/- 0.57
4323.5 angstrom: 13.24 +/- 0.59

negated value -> -13.2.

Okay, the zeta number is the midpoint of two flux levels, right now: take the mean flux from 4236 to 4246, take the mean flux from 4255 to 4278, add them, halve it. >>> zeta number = 14.0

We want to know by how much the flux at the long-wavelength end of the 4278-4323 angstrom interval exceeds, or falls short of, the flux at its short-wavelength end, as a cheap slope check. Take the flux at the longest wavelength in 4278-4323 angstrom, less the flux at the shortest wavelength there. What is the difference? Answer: 0.12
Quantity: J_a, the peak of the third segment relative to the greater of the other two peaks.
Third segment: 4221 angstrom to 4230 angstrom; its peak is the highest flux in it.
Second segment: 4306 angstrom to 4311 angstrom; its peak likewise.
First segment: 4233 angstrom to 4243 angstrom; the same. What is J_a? 0.95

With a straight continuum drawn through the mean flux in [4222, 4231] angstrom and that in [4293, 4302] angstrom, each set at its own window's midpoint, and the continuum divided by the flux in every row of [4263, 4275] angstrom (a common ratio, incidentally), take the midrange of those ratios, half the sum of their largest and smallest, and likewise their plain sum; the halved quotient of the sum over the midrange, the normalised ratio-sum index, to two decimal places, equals 4.03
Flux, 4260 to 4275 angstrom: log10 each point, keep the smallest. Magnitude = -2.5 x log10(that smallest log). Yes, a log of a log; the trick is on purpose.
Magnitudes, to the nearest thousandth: -0.128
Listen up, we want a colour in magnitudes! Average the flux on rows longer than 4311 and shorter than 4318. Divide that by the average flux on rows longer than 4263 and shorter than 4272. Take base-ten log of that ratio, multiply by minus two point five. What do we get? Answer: 0.02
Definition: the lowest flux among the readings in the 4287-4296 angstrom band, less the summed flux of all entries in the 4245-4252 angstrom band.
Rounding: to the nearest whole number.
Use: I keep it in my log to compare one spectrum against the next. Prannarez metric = -55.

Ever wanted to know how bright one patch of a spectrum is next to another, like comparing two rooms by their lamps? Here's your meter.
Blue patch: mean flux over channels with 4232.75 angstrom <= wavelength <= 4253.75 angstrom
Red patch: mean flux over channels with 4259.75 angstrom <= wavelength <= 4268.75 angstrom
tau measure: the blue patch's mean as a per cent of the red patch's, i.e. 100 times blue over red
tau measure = 98.1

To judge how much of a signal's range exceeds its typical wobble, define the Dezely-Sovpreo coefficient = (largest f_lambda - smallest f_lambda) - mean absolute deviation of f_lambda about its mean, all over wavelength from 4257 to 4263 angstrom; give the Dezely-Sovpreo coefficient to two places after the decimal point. 0.52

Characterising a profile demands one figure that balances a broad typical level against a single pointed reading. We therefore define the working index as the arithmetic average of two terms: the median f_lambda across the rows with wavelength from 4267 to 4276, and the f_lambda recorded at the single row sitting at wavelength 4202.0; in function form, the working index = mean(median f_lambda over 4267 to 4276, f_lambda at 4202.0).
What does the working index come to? 13.3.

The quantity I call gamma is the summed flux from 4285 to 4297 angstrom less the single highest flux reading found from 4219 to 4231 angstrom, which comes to 100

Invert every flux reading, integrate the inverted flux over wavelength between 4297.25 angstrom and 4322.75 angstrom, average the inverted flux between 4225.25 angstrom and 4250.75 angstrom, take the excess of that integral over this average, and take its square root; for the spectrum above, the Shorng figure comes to 1.30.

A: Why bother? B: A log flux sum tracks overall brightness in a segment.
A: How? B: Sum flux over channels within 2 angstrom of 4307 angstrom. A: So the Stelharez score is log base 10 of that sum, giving 1.66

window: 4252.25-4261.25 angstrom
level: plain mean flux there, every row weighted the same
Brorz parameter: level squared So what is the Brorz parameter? 175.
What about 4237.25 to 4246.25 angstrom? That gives 205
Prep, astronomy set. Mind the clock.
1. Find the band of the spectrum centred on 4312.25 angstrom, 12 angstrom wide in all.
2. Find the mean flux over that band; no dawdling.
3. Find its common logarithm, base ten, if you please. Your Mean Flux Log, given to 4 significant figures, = 1.151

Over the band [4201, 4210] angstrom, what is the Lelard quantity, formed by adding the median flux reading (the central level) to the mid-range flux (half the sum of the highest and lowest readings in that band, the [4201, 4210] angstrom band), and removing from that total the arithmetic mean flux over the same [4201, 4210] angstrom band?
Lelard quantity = 13.7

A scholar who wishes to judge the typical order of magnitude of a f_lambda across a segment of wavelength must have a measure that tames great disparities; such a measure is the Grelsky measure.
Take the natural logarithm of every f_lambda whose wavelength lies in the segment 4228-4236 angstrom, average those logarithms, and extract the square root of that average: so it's 1.62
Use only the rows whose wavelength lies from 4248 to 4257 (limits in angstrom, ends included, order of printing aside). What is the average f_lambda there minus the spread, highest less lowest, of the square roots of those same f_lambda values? 13.2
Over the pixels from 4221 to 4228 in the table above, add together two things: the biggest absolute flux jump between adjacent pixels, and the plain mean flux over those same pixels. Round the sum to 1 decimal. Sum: 15.0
